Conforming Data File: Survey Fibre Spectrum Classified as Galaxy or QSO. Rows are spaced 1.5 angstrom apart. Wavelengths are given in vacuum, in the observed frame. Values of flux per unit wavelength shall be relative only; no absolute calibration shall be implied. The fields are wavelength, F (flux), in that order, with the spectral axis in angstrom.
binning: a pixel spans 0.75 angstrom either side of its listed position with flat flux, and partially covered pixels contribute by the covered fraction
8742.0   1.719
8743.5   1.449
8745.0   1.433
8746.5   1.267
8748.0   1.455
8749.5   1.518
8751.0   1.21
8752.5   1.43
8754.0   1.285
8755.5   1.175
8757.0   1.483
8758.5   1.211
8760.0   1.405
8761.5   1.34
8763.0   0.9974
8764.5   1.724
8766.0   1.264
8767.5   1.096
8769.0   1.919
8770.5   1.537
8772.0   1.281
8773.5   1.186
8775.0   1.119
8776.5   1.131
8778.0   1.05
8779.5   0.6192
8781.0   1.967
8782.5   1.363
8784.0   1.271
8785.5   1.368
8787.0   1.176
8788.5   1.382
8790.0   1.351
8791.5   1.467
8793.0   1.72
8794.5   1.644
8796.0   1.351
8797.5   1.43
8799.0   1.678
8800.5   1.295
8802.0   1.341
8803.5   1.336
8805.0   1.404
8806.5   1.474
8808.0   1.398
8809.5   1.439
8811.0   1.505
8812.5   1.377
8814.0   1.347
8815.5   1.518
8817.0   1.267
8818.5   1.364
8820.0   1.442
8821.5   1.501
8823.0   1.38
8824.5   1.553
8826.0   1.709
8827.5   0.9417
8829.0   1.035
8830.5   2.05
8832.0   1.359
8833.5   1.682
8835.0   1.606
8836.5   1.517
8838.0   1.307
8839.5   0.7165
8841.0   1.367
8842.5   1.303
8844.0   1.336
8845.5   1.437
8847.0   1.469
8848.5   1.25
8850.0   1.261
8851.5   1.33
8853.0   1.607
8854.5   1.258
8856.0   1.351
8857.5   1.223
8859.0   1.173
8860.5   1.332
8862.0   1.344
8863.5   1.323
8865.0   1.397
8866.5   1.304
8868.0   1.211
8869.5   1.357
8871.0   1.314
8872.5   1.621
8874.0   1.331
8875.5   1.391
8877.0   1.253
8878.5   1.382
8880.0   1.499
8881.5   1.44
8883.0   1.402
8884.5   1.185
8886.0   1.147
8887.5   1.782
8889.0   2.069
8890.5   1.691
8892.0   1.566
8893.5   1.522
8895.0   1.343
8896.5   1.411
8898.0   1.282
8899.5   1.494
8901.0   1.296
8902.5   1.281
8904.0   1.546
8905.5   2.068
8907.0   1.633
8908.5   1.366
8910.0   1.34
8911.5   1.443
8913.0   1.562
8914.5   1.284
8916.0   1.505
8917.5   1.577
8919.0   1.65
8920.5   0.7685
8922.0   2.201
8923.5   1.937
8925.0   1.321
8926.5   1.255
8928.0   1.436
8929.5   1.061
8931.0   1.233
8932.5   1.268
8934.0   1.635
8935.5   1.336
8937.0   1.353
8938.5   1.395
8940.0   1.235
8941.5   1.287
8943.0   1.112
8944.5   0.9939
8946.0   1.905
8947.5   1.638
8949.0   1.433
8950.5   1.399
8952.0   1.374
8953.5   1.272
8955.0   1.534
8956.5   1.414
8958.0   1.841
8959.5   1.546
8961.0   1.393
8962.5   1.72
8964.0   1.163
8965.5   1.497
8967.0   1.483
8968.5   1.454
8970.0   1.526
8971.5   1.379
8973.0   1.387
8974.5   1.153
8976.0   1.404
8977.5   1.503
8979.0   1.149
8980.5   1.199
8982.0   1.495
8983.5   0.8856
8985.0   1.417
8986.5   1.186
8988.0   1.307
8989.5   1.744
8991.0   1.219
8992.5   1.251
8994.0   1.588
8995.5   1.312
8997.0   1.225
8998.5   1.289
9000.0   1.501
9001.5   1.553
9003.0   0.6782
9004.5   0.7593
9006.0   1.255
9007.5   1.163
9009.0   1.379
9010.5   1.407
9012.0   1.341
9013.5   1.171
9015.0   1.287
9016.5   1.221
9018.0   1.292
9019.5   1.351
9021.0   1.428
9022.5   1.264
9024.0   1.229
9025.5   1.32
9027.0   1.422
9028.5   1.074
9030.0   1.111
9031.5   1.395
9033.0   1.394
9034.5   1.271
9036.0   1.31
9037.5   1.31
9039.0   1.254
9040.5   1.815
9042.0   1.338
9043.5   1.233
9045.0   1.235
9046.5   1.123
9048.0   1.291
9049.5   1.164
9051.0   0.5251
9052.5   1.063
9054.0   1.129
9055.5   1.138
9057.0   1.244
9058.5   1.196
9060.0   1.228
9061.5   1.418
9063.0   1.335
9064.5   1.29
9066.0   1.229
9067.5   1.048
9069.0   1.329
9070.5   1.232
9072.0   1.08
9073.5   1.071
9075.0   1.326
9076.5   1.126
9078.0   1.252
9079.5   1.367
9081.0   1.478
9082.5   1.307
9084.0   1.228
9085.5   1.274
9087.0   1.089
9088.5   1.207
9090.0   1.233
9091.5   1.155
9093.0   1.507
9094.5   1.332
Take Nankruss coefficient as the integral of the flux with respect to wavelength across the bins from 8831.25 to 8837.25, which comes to 9.2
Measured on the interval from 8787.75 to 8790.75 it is 4.1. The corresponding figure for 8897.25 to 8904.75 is 10.3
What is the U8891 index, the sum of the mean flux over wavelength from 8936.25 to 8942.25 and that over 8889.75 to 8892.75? 2.95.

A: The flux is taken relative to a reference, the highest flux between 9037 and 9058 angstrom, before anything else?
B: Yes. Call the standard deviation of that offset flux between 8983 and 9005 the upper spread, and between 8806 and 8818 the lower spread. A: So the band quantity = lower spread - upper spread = -0.21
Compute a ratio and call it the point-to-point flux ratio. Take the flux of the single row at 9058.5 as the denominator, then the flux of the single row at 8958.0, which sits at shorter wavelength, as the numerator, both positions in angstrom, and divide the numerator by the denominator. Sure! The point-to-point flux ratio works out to 1.54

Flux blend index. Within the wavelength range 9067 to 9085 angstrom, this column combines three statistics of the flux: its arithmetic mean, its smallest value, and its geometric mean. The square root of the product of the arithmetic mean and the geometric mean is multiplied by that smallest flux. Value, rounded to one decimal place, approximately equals 1.3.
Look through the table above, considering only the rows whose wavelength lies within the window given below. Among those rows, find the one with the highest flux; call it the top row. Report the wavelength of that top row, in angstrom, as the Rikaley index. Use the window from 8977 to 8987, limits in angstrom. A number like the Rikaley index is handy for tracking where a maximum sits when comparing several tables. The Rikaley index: 8977.5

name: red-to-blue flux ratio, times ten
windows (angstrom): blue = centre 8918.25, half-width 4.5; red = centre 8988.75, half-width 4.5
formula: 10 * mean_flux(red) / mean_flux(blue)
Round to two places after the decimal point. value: 9.04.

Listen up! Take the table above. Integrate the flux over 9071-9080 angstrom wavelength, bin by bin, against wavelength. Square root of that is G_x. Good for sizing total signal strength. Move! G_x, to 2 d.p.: 3.29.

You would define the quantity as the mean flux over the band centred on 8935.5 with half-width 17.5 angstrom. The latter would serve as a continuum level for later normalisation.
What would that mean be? 1.40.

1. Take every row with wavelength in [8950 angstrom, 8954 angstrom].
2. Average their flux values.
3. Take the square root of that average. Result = 1.16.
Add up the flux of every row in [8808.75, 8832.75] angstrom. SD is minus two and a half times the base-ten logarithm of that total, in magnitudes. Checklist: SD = -3.39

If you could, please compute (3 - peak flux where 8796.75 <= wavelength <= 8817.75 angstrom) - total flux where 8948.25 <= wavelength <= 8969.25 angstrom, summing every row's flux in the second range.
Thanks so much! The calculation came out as -19.2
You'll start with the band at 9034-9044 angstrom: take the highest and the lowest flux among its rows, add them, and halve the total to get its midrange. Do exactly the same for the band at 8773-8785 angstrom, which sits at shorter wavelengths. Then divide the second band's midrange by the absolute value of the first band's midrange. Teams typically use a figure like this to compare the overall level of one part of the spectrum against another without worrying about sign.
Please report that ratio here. 0.85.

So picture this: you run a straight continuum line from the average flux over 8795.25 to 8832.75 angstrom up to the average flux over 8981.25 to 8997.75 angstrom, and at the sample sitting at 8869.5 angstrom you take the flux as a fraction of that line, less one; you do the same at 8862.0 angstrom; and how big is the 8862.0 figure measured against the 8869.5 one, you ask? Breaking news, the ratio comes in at 1.5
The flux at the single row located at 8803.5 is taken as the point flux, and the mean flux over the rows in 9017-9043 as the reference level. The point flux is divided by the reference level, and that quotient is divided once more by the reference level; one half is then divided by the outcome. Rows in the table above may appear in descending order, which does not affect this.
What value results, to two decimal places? 0.66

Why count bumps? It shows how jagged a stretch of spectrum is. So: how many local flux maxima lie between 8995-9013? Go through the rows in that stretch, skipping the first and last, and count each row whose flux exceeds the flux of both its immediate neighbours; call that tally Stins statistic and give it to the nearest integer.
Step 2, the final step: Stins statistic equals 3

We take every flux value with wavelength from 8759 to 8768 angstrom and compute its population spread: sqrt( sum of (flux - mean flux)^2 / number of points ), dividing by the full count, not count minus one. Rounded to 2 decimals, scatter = 0.23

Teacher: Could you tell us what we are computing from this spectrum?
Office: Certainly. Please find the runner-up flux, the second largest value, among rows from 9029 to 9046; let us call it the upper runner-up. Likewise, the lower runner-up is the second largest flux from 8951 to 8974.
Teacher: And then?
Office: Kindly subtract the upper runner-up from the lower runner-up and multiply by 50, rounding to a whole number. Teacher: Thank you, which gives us 16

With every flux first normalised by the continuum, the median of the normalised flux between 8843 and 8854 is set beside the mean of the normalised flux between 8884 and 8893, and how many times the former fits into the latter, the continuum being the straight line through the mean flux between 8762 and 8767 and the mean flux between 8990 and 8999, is 1.18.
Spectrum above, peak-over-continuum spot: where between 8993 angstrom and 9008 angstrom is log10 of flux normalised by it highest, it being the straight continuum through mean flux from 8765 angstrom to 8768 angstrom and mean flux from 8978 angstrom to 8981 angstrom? 8994.0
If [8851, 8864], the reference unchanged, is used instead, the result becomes 8853.0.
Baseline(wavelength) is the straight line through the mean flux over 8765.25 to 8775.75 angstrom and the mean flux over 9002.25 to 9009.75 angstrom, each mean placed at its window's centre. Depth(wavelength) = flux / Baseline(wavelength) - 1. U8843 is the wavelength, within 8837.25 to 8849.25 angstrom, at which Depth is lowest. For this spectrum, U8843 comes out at 8839.5 angstrom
